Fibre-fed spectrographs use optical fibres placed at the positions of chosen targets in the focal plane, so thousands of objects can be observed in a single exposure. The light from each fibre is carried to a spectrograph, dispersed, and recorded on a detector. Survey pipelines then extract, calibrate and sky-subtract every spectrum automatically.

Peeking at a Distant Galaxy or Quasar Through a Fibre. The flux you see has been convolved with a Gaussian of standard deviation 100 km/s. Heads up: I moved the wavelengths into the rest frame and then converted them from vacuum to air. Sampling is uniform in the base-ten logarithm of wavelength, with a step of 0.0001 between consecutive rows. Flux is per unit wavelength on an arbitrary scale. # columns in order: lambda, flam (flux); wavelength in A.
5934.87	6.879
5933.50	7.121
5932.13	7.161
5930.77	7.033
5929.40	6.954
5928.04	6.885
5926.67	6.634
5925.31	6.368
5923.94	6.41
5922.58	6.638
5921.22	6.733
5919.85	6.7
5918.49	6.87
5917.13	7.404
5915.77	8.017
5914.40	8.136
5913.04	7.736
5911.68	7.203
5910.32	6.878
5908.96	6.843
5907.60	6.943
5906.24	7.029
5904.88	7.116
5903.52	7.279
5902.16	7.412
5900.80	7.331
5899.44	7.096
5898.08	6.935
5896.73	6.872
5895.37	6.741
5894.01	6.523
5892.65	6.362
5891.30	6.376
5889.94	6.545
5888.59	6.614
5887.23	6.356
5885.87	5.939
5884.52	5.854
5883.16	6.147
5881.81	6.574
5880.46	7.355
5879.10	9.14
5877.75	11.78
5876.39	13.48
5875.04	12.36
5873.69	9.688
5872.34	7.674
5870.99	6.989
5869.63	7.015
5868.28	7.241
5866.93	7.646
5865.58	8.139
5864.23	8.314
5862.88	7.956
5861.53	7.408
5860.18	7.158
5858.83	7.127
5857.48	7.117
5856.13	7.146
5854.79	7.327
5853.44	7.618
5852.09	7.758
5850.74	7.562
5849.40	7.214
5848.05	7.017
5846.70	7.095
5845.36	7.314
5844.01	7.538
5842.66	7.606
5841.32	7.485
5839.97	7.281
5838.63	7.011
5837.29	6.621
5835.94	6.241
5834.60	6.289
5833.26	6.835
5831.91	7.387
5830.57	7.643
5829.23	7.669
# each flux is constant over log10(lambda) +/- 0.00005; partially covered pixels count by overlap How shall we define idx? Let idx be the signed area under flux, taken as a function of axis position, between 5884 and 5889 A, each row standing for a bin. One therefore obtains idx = 30.9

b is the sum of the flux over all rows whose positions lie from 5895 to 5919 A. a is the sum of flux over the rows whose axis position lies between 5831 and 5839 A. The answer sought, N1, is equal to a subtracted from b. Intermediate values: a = 40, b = 130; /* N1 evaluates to 89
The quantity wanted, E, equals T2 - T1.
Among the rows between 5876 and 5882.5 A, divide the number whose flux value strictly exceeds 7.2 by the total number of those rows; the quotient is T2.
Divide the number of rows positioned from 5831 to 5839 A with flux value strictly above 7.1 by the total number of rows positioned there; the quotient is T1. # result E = 0.6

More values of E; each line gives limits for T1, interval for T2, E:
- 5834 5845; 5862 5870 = 0.3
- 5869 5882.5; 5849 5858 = 0.0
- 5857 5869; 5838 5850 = -0.3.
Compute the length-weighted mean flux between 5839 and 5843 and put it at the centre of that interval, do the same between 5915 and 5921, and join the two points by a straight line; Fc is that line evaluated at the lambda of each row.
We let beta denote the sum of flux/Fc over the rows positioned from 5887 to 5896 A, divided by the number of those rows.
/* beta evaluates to 0.89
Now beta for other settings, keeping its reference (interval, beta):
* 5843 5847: 0.99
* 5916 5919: 0.99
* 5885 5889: 0.86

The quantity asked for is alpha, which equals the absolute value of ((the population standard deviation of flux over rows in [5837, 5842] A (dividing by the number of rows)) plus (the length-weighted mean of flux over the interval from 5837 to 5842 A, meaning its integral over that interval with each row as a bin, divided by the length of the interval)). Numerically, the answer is 7.5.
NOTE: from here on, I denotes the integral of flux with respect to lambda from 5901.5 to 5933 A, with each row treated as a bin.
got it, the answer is 222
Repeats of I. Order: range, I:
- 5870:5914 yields 332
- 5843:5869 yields 194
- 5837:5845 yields 58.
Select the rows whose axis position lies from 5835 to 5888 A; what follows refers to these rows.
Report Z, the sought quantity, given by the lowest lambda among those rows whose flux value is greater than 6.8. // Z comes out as 5838.63 A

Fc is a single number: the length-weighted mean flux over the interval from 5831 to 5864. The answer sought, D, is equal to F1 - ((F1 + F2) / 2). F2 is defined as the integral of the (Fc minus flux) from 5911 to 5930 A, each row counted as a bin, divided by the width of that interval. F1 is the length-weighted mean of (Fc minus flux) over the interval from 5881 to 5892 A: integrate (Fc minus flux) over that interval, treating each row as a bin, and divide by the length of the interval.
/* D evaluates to 0.37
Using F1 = 0.92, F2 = 0.18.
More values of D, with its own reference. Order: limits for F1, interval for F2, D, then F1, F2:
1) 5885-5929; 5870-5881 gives 1.43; 0.33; -2.53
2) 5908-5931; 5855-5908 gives 0.27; 0.21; -0.33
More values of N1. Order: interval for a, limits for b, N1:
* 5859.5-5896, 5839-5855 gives -121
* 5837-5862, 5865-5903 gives 76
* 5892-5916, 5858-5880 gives 11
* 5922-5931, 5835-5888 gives 253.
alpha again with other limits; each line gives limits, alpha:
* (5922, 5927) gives 6.6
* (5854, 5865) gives 7.9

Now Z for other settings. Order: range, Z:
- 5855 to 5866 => 5856.13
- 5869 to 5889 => 5869.63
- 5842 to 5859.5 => 5842.66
